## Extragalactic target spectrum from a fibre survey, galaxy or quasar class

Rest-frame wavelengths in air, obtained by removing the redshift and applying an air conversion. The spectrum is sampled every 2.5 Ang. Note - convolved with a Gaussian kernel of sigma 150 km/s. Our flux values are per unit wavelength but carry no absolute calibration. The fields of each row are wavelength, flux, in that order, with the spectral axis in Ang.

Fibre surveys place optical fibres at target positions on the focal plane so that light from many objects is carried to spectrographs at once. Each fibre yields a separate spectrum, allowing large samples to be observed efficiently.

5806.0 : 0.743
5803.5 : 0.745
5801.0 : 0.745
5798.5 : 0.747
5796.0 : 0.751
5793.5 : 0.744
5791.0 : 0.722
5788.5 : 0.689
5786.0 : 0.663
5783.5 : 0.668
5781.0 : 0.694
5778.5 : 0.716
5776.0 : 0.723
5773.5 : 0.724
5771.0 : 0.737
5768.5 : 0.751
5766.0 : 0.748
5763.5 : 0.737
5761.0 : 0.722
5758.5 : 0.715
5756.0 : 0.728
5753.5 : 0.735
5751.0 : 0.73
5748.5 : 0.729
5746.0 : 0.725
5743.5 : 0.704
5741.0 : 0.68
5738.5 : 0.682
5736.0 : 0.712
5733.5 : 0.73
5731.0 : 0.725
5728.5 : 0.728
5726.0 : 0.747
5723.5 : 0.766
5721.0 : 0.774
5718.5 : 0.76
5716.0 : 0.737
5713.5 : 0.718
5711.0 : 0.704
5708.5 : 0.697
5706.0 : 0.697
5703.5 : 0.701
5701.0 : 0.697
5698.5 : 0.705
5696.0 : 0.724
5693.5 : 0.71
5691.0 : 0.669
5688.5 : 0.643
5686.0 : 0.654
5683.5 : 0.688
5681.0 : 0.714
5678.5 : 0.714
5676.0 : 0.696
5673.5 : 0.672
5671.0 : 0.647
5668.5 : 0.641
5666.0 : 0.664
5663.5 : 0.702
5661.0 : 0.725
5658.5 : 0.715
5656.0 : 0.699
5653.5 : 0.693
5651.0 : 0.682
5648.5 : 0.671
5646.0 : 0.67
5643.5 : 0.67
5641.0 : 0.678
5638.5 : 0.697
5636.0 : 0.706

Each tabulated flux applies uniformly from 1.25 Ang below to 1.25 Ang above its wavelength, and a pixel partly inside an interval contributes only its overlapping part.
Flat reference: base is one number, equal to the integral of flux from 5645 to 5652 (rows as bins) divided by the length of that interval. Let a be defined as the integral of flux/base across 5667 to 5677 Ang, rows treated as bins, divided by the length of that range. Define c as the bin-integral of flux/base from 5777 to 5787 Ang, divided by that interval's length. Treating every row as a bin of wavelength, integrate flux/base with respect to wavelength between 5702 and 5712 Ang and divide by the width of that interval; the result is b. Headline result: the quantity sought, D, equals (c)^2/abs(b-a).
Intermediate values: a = 0.98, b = 1.04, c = 1.02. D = 19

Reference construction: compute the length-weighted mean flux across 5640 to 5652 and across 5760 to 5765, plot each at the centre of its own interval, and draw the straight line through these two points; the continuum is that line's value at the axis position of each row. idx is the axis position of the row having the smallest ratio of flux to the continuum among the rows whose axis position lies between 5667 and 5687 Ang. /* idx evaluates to 5668.5 Ang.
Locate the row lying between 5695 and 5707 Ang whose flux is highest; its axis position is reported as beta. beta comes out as 5696.0 Ang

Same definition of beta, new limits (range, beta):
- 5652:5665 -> 5661.0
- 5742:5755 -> 5753.5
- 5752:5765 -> 5763.5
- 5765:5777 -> 5768.5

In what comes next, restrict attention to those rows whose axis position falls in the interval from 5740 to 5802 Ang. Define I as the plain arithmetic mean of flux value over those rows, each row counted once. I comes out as 0.72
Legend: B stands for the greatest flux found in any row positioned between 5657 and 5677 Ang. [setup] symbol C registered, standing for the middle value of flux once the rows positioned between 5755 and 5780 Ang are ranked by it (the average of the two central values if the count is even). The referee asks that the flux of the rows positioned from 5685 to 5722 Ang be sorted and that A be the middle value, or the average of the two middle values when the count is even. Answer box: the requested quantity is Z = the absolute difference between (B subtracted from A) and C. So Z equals 0.747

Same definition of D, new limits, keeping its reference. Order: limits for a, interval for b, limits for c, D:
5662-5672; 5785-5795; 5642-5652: 16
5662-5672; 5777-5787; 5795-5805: 39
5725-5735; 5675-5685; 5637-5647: 23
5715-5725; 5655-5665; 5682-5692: 13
